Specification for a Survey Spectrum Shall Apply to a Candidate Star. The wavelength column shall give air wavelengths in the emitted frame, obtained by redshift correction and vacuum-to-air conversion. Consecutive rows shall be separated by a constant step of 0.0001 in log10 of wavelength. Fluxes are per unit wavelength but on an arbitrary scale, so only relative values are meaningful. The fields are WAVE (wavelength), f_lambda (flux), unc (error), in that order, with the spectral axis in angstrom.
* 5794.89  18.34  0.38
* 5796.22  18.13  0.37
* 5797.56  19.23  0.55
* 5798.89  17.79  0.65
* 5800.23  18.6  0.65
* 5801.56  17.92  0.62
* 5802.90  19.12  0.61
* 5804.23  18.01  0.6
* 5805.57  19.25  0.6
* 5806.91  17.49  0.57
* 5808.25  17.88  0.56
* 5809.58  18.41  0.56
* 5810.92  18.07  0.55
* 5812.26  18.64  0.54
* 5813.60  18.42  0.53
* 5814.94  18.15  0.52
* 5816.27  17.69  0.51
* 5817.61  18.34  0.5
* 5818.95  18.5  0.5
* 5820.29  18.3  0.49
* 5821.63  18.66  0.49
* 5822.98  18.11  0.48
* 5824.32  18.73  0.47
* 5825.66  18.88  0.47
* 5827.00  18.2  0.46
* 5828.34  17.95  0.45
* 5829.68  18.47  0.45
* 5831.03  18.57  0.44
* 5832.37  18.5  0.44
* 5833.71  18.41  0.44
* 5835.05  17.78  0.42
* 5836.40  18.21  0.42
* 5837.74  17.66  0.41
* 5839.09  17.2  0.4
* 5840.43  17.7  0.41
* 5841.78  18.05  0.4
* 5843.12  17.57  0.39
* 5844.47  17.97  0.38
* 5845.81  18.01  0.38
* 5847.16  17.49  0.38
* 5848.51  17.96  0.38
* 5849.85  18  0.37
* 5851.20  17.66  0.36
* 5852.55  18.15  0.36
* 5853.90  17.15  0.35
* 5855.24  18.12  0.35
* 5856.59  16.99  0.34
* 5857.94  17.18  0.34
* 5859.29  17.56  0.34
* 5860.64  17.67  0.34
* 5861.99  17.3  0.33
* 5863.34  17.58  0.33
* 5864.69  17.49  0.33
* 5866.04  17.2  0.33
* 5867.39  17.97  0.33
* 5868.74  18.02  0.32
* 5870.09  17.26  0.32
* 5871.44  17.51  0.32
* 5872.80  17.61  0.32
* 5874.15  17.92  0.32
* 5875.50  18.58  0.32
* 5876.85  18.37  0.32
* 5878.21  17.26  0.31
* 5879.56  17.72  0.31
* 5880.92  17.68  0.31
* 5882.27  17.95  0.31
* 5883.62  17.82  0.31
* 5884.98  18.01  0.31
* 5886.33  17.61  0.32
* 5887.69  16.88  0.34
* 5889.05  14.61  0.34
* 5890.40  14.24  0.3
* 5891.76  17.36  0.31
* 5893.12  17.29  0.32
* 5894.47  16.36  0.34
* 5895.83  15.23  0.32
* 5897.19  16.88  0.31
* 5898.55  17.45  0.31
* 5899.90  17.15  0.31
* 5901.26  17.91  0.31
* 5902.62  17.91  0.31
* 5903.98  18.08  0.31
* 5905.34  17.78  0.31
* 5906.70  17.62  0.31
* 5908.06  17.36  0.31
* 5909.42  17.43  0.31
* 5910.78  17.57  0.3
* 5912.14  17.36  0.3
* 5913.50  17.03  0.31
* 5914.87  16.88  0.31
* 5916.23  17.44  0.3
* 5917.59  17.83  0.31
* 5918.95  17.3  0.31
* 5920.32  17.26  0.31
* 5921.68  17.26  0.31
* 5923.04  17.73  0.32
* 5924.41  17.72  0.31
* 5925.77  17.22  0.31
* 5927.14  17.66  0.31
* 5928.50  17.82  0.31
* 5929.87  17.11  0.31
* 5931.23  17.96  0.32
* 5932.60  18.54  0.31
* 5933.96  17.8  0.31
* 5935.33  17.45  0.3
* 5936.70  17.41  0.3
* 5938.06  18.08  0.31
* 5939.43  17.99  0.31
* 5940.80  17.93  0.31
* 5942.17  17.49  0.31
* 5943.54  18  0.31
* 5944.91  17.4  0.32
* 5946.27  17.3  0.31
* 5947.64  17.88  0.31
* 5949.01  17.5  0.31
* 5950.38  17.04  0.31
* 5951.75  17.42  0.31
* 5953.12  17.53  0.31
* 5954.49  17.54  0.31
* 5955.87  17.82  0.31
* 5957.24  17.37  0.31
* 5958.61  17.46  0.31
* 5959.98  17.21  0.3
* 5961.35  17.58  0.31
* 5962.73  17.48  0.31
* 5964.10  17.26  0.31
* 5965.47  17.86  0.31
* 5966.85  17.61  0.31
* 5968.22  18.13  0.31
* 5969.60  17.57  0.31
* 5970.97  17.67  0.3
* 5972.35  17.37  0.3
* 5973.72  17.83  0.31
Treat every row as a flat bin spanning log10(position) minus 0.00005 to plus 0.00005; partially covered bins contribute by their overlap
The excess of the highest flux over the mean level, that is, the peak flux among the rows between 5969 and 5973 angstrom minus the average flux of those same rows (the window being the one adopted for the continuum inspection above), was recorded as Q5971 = 0.13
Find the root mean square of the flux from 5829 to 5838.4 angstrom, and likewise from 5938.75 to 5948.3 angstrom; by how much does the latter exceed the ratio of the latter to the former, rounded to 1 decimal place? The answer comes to 16.7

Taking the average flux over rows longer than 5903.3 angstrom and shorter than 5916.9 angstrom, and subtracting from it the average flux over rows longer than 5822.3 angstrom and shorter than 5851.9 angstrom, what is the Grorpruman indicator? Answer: -0.59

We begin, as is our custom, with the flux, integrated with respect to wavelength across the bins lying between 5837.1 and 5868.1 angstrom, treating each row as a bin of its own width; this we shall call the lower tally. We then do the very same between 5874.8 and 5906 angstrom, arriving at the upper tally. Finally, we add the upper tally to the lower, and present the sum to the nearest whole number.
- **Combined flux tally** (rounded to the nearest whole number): 1084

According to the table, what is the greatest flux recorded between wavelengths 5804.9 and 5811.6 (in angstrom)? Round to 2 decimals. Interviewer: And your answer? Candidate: 19.25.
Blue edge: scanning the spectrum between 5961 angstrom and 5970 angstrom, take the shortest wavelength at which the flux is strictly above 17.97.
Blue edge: 5968.22 angstrom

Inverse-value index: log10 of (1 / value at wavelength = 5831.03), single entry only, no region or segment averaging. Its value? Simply -1.27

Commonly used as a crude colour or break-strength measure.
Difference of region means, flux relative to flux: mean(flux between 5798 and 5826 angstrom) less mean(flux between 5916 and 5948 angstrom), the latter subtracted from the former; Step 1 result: 0.68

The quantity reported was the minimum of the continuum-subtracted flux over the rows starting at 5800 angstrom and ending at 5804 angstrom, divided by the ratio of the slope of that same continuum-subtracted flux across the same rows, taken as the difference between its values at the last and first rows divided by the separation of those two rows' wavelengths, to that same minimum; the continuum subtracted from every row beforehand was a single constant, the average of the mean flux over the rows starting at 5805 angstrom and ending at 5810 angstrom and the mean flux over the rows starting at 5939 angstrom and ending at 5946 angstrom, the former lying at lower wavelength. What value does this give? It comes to 0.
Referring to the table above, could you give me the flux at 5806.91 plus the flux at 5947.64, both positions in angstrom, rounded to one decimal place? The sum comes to 35.4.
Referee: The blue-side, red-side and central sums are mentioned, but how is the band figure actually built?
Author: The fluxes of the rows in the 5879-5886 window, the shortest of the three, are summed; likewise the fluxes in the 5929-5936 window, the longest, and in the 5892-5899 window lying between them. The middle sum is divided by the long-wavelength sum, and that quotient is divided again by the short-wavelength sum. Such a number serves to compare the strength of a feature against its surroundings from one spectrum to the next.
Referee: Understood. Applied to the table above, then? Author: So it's 0.0105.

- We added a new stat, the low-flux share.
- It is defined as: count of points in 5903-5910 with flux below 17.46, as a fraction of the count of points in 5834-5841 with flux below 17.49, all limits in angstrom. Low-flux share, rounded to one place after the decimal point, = 2.0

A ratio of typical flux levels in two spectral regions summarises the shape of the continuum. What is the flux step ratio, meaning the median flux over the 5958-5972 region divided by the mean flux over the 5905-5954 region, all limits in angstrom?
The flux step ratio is 1.00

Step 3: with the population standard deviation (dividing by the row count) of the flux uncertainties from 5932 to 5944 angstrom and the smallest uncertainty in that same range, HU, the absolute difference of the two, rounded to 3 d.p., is 0.296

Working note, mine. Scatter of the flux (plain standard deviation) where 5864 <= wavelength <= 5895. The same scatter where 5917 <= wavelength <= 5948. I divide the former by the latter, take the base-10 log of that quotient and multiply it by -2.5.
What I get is -1.2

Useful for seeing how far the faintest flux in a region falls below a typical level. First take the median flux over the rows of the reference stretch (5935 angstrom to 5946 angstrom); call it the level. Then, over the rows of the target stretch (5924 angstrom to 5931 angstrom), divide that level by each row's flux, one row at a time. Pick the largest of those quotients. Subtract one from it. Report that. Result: 0.035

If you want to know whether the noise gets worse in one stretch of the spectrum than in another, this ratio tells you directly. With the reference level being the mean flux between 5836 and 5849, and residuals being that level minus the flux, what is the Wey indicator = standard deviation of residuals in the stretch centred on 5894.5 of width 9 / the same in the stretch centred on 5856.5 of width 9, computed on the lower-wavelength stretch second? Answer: 2.6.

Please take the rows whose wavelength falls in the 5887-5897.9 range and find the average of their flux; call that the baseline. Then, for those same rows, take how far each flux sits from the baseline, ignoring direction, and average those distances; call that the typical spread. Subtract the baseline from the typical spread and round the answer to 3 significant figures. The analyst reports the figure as -15.0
